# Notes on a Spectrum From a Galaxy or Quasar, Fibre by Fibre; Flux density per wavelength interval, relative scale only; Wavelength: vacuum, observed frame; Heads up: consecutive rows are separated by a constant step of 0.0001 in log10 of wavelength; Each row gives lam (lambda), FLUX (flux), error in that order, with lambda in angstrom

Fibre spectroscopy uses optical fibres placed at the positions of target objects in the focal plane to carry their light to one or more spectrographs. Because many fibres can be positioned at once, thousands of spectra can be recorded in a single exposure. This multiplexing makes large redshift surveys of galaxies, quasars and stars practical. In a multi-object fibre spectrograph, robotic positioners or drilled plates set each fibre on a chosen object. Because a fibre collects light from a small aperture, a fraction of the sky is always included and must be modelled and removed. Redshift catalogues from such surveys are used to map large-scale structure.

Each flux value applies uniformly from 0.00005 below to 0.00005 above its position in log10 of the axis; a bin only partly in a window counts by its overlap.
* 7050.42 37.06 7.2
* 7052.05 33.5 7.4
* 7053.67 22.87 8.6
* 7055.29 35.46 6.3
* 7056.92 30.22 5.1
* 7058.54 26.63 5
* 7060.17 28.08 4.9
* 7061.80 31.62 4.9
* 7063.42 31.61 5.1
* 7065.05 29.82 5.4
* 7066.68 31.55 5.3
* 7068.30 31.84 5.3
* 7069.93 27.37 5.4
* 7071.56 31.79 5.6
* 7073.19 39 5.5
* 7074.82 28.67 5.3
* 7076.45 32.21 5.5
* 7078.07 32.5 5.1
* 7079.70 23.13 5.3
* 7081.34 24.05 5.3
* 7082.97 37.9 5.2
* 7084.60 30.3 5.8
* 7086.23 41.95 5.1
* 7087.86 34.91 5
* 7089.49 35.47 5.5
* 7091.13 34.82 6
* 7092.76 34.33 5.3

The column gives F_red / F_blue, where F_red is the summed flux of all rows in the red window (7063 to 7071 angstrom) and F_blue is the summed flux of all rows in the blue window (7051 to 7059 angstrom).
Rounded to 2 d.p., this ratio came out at 1.02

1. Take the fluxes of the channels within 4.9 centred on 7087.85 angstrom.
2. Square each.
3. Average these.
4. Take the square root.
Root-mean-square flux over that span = 37.6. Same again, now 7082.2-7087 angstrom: 37.0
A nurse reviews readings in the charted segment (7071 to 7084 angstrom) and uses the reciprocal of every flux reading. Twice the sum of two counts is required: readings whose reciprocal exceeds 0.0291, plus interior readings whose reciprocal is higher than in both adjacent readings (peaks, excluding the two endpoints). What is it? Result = 16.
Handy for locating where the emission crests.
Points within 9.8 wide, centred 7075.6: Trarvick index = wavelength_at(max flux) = 7073.19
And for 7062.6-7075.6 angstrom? 7073.19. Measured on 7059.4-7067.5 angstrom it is 7061.80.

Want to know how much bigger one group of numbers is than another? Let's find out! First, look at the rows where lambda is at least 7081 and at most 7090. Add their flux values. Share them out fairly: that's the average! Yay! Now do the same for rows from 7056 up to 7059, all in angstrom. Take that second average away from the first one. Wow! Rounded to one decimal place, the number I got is 5.7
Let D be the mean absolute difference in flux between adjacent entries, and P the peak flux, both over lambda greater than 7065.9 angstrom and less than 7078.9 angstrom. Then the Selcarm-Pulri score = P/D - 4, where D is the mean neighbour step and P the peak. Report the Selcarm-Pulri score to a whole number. 5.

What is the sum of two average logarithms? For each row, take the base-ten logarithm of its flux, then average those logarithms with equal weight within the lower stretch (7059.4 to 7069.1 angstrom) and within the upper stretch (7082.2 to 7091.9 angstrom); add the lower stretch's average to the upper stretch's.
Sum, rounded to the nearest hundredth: 3.04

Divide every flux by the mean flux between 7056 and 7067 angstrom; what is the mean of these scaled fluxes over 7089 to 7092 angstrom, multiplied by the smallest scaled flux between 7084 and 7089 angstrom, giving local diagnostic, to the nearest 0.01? 1.19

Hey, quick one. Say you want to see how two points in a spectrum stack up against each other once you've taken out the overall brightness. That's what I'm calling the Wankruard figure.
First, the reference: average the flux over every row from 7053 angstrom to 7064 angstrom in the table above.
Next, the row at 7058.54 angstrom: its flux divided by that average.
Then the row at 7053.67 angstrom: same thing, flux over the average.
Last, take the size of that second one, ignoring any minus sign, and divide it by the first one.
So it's 0.86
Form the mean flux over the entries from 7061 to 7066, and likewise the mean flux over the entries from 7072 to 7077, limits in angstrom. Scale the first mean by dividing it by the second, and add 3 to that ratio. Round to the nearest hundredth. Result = 3.93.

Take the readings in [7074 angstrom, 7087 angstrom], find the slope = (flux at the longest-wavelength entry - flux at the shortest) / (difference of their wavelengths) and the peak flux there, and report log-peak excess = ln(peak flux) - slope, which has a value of 2.6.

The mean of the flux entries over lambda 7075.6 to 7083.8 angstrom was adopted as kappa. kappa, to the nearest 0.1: 30.0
